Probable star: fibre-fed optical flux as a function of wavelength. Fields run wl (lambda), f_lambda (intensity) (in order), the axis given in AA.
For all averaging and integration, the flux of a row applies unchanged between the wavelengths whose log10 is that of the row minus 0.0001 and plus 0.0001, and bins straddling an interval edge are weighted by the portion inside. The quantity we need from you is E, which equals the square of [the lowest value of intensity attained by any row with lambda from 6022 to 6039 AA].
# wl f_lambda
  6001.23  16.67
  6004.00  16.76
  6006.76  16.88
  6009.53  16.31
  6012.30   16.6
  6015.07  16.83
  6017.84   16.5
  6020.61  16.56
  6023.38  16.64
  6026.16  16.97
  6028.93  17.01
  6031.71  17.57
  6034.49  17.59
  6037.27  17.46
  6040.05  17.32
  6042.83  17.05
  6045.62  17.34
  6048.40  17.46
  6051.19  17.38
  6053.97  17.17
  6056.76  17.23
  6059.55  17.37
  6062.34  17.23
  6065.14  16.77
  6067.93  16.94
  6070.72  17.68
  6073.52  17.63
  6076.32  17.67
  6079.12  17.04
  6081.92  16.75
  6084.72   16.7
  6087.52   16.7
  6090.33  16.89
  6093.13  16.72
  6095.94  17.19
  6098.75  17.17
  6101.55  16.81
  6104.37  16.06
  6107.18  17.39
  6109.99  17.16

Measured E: 277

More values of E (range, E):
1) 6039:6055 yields 291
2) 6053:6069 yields 281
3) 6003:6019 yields 266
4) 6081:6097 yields 279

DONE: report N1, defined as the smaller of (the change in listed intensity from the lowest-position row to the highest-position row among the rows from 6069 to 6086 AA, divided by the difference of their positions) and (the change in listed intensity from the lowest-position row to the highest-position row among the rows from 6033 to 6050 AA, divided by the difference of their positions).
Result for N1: -0.07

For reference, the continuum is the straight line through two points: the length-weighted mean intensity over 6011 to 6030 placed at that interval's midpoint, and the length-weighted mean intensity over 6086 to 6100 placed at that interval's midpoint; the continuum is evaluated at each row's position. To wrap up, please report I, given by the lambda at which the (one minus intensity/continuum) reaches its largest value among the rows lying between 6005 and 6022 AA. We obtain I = 6009.53 AA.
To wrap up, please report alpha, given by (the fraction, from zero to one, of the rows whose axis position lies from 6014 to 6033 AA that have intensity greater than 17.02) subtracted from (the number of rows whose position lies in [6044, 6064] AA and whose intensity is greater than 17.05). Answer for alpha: 7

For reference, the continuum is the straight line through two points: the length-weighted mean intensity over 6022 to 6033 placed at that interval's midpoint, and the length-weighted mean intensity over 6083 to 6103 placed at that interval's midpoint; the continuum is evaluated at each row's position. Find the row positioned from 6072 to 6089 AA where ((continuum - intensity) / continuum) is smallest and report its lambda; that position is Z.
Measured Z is 6076.32 AA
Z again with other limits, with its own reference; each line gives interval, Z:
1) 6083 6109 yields 6107.18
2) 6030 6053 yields 6034.49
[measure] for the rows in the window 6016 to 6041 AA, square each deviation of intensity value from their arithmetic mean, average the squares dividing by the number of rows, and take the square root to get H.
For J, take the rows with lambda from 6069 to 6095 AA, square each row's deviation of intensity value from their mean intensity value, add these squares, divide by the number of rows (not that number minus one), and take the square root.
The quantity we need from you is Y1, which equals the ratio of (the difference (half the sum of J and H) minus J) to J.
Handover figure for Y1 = 0.0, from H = 0.41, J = 0.42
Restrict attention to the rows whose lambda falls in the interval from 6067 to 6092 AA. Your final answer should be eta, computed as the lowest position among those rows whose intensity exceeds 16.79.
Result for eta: 6067.93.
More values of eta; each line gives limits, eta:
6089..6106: 6090.33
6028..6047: 6028.93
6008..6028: 6015.07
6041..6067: 6042.83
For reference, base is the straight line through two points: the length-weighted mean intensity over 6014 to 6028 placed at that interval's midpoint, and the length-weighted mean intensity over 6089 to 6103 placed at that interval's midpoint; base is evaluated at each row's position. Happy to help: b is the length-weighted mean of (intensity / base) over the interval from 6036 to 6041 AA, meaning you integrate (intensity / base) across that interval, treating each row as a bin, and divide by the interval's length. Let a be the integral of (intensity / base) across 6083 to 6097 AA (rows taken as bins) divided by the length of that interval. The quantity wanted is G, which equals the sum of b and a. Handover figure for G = 2.03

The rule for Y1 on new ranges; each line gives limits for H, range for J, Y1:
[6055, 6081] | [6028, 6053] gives 0.3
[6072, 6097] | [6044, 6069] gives 0.4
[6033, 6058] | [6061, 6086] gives -0.3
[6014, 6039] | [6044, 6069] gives 0.5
